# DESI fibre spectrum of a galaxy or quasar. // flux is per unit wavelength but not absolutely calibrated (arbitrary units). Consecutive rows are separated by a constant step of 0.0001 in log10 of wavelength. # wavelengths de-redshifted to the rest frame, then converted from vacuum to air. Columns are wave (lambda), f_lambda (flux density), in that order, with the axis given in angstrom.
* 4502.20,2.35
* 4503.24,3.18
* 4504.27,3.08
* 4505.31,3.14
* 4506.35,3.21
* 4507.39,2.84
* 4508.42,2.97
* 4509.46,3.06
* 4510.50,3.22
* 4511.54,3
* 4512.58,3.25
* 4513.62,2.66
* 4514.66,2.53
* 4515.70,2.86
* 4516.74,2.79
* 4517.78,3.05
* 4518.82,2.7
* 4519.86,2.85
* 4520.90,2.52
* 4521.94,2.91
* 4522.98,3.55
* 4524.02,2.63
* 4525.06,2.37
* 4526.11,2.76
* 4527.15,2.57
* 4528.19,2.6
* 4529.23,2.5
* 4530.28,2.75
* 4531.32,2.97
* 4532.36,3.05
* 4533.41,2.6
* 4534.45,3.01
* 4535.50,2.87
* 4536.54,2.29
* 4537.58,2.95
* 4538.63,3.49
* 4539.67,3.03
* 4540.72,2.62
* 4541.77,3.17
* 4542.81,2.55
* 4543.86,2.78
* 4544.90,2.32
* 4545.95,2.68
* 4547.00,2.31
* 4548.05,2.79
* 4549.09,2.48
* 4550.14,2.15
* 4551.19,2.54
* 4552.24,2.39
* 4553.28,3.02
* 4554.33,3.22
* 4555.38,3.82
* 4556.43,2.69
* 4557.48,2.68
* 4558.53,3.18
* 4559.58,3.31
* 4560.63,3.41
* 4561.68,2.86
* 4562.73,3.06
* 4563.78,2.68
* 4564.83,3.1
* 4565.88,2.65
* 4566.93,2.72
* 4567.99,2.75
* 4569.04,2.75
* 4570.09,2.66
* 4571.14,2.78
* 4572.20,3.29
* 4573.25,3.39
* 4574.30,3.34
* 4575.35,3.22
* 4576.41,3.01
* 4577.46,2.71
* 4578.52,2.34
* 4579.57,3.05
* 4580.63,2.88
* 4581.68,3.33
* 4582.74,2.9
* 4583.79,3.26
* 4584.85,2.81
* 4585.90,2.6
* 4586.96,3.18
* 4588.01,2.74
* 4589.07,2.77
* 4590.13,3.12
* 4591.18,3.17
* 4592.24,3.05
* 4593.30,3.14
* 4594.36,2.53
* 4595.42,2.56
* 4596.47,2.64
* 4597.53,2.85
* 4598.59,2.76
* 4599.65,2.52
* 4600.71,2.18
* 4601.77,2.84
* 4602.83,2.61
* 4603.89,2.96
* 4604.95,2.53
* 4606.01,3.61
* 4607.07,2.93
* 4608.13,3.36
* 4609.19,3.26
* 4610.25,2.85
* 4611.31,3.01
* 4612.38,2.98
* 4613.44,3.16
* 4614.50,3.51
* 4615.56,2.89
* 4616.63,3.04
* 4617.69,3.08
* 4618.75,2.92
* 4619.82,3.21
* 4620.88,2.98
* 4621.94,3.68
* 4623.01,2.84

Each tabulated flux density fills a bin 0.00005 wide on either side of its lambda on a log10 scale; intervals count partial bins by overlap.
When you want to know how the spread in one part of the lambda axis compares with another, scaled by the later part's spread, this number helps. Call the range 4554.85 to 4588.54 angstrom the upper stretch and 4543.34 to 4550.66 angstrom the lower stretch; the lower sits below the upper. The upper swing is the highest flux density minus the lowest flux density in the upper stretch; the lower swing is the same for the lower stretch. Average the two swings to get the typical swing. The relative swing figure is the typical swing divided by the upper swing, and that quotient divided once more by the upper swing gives 0.5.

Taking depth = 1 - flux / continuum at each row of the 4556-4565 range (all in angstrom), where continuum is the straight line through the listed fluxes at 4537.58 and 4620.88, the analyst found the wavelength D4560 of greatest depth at 4563.78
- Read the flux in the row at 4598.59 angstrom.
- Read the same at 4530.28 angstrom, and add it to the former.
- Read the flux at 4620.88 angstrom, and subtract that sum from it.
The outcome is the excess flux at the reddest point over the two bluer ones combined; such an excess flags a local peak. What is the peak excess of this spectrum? -2.5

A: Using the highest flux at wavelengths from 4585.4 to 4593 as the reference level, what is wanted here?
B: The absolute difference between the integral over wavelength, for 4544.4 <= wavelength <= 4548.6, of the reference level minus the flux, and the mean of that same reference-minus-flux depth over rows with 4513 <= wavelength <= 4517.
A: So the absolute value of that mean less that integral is 2.3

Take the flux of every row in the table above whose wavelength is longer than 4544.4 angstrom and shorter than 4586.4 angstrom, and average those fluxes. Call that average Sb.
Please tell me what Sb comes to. 2.88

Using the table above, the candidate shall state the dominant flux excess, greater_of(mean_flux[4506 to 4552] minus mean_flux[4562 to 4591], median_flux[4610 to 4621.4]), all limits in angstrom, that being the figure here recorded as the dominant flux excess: 3.01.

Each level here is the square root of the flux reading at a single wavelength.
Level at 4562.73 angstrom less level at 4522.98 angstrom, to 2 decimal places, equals -0.13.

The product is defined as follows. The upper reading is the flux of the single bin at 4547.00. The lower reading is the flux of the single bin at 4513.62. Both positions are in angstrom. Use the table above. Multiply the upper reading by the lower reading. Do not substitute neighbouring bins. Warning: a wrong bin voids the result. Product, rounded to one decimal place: 6.1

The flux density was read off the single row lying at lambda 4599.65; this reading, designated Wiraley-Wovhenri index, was 2.52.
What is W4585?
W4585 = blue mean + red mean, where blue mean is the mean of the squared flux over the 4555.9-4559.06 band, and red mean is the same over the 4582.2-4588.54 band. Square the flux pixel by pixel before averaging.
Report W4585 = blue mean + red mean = 17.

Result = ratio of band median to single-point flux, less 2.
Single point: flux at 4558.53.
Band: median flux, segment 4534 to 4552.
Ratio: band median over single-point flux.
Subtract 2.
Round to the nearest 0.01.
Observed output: -1.16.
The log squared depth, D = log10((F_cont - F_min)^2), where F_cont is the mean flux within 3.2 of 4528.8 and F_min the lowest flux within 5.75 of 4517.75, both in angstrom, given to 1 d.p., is -1.5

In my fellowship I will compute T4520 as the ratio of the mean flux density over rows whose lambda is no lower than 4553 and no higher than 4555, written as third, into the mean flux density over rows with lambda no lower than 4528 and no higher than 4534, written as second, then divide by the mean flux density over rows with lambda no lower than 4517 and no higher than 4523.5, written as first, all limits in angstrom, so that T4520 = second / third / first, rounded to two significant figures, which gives 0.30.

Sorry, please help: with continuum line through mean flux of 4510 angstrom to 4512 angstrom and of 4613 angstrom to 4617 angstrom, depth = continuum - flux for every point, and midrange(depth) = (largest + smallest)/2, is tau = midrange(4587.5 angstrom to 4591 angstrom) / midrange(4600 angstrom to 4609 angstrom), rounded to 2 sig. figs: 0.84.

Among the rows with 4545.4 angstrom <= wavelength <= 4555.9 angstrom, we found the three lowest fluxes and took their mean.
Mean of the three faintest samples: 2.3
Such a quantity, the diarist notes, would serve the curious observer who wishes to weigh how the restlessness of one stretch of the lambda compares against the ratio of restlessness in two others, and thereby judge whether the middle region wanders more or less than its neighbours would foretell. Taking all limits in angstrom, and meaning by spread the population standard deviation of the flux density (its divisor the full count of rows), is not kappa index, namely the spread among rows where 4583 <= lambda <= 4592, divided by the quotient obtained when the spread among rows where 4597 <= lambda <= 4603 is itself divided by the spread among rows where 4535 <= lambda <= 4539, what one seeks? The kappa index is 0.43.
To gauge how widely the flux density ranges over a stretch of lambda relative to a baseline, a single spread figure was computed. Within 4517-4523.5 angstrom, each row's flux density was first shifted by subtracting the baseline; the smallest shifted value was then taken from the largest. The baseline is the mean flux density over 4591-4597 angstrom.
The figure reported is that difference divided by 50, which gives 0.0206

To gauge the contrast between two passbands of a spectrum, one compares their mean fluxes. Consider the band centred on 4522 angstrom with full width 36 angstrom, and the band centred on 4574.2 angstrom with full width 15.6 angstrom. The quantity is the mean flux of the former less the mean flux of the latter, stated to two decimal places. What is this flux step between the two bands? -0.07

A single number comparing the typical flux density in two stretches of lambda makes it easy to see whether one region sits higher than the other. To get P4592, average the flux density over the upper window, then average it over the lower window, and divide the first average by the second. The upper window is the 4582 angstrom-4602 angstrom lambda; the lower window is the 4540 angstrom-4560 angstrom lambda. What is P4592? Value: 1.02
